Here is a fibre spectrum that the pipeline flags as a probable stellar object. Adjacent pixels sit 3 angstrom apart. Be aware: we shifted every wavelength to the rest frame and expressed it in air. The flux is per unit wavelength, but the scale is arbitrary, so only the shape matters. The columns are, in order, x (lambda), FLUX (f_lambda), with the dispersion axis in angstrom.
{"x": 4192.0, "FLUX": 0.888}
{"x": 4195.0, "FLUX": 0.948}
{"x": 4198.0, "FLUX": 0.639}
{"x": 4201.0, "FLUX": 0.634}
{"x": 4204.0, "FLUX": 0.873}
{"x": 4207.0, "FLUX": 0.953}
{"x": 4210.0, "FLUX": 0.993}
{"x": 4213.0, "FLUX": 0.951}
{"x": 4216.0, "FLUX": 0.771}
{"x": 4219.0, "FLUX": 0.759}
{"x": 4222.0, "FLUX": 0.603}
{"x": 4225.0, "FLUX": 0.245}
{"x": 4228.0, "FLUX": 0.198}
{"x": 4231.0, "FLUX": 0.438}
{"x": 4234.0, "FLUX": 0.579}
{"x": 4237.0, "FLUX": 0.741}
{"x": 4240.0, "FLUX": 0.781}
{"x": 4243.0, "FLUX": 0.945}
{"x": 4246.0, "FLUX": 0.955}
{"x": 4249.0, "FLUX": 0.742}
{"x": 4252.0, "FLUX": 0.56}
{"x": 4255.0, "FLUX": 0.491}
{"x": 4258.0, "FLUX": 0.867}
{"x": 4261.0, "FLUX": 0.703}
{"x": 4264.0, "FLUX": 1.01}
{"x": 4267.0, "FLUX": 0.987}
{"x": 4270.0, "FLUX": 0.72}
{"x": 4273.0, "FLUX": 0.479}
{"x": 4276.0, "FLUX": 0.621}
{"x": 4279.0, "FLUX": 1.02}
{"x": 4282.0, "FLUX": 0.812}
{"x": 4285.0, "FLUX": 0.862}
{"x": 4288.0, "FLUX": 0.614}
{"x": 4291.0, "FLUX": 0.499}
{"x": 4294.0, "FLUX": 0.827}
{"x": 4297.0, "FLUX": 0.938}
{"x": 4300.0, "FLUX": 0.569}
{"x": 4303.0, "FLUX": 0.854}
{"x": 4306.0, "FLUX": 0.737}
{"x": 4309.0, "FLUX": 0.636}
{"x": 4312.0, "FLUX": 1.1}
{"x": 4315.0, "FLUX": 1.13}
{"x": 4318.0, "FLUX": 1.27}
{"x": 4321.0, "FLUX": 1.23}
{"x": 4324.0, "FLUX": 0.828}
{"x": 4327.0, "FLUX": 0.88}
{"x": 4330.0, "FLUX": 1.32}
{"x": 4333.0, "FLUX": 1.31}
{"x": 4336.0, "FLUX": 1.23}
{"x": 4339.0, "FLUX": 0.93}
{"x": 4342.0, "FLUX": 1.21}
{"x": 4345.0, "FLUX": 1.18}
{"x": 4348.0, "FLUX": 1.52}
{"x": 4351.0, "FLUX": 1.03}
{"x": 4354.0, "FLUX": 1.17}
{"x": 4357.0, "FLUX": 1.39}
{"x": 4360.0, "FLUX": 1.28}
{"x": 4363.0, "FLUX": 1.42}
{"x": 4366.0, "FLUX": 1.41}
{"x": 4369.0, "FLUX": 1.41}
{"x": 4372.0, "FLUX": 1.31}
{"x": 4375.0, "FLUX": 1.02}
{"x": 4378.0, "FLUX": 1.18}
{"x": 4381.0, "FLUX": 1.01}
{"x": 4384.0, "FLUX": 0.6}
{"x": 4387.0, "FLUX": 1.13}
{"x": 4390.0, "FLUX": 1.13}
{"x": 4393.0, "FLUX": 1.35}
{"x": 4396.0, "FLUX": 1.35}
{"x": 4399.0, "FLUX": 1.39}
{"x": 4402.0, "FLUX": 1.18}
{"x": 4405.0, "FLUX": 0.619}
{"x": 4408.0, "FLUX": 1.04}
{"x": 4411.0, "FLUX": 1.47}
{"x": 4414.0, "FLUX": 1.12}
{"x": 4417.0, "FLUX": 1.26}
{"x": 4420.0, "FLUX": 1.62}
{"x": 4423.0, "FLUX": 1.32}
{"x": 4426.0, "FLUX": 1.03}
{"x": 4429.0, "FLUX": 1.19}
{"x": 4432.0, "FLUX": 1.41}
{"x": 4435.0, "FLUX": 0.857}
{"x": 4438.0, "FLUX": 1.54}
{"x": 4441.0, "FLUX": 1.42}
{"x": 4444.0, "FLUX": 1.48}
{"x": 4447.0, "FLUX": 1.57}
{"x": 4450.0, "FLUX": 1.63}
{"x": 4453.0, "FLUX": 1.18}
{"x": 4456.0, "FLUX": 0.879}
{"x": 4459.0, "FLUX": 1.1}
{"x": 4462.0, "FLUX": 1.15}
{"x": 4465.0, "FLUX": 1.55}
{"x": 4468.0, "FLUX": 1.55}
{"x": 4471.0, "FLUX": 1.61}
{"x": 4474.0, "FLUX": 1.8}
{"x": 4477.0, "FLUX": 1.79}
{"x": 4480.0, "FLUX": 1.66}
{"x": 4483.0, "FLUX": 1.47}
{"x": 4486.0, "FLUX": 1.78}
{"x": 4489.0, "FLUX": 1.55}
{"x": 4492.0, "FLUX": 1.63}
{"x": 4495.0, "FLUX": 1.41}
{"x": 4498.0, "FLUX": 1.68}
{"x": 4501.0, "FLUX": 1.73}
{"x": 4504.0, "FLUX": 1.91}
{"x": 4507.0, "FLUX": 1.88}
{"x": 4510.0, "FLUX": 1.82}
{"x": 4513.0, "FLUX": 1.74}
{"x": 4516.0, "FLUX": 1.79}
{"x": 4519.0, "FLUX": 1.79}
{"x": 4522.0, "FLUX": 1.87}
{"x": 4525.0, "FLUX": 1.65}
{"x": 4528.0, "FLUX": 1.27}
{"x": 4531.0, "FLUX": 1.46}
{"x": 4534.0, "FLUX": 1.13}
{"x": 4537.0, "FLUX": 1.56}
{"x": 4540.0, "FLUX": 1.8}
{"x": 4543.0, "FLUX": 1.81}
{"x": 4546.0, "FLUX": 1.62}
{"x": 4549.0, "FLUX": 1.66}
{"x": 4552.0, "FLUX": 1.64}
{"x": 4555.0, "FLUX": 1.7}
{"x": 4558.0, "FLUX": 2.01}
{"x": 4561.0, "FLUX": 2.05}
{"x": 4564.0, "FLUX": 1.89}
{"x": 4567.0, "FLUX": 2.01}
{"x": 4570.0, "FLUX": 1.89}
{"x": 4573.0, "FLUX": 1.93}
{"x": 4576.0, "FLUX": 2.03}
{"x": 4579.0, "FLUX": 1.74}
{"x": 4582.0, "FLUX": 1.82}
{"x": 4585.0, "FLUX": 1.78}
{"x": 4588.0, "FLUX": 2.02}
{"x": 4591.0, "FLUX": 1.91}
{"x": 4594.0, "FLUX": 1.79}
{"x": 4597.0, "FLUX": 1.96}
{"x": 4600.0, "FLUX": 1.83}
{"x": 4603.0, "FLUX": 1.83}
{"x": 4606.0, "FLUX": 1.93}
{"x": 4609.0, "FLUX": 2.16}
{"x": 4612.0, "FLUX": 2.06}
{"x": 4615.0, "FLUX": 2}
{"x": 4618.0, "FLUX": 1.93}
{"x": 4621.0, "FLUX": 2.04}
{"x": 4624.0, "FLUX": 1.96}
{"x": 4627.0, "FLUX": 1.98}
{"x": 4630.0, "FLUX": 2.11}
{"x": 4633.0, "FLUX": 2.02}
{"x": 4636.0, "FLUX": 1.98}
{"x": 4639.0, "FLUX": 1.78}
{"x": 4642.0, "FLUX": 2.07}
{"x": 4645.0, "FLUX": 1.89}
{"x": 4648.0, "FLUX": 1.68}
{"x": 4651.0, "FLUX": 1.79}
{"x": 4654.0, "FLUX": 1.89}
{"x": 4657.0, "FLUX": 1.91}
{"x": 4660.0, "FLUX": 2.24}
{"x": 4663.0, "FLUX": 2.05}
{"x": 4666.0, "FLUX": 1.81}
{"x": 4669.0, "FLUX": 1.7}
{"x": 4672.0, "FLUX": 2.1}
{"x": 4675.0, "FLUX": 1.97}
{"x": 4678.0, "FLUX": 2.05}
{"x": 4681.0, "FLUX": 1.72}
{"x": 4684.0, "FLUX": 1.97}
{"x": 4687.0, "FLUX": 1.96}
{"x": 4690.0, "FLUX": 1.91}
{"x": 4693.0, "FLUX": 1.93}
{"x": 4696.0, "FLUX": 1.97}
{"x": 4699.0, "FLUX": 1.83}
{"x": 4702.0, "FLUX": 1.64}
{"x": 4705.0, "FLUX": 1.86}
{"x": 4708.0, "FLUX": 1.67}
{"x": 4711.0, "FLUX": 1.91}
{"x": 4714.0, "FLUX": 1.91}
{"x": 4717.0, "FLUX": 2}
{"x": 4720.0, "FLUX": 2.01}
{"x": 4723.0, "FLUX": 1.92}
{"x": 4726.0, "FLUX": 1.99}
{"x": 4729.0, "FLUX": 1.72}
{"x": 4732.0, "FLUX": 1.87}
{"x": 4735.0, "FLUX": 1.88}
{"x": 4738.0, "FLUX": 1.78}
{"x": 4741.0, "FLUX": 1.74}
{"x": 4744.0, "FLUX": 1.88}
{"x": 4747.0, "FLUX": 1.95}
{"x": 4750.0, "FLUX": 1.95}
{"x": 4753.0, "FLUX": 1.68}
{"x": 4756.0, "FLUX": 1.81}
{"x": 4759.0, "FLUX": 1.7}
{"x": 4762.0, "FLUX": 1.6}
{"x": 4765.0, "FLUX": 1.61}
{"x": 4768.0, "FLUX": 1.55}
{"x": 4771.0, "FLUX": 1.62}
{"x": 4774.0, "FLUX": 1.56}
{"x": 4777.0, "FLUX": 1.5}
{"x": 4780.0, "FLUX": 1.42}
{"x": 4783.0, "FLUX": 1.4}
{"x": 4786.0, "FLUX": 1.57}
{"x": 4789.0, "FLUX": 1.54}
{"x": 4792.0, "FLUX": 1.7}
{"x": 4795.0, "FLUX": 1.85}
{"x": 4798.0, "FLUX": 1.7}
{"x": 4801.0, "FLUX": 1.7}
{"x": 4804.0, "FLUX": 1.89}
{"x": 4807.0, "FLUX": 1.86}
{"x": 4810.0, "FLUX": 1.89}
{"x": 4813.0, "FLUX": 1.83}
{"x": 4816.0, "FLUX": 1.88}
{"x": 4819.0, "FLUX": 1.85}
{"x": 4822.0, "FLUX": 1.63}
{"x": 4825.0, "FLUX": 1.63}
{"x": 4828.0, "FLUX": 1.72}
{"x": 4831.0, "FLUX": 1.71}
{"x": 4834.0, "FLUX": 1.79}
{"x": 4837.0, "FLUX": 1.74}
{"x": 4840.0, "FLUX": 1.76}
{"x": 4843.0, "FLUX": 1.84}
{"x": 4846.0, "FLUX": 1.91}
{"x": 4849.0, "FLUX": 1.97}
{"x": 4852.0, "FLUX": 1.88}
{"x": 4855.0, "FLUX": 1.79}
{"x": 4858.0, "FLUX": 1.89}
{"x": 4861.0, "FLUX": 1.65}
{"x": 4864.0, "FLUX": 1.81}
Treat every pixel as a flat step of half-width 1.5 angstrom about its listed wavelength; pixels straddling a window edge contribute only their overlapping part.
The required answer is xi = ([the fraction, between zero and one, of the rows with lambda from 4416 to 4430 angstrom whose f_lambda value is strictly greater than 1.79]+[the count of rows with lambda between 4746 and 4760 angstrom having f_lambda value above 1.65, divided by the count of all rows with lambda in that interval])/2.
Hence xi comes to 0.50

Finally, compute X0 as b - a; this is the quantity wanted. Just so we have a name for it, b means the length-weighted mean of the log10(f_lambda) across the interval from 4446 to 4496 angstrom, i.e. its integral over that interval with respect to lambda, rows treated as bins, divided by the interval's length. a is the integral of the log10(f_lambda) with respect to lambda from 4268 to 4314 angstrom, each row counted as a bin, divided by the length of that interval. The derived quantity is 0.3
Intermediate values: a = -0.13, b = 0.17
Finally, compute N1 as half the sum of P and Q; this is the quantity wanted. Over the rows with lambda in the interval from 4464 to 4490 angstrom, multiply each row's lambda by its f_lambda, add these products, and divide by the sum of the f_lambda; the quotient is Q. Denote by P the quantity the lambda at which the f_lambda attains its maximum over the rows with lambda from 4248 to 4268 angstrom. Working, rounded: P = 4264.0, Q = 4477.1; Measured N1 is 4370.5 angstrom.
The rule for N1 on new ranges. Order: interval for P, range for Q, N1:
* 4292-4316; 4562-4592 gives 4446.2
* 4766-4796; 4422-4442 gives 4613.7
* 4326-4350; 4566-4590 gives 4462.7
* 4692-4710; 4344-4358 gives 4523.5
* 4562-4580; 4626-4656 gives 4608.1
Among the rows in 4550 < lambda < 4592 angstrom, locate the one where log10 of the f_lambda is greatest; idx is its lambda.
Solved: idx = 4561.0 angstrom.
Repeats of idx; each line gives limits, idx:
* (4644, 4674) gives 4660.0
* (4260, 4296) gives 4279.0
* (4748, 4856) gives 4849.0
